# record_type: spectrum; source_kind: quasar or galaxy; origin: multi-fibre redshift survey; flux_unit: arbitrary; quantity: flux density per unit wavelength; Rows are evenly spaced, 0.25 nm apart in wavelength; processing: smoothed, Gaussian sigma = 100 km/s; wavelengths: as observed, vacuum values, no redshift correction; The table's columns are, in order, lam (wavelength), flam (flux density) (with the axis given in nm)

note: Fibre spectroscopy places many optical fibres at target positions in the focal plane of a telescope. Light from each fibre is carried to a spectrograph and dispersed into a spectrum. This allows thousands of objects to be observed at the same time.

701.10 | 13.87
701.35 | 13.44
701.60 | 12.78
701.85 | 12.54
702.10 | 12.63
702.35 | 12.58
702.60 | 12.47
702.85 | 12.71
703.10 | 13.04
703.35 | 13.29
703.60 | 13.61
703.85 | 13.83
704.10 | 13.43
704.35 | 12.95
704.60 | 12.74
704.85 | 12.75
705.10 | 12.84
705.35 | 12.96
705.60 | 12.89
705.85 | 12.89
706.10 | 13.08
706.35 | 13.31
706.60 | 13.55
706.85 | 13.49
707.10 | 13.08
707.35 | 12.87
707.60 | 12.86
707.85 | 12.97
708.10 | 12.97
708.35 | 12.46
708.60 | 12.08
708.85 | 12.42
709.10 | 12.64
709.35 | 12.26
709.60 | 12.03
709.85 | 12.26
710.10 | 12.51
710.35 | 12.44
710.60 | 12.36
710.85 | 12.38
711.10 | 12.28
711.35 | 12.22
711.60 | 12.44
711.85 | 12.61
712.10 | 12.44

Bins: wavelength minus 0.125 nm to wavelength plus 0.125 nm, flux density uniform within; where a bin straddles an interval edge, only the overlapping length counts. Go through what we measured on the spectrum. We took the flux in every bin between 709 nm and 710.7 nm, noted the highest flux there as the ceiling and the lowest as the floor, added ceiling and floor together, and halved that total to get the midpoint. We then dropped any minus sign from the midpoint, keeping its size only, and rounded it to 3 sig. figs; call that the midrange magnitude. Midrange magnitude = 12.3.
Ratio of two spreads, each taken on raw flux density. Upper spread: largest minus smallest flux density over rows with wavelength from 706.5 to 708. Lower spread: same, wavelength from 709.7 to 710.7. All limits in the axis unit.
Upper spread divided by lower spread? 2.8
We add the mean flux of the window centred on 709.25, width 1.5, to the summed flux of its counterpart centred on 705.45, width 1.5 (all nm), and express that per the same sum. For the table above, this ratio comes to 1.16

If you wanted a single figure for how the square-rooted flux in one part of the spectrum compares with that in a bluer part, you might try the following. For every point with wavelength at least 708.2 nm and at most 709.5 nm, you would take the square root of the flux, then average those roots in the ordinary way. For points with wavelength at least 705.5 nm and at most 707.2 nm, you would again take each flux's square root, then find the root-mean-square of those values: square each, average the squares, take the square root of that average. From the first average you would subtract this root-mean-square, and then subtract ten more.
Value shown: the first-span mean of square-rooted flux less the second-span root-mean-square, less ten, -10.1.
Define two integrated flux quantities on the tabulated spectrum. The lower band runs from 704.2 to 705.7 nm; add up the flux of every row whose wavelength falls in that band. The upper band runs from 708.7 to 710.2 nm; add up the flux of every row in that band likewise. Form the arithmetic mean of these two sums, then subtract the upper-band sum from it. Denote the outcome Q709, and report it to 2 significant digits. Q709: 1.5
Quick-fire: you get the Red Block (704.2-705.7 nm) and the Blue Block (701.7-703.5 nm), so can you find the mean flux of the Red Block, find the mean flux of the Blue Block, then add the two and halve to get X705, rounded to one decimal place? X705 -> 12.8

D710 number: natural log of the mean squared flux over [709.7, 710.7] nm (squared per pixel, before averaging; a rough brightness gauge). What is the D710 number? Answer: 5.03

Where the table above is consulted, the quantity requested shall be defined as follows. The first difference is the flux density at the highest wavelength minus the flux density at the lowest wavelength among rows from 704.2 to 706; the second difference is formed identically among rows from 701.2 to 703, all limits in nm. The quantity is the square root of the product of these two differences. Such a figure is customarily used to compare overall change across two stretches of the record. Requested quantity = 0.209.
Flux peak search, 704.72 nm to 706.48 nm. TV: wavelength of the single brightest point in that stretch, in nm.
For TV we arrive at 706.35 nm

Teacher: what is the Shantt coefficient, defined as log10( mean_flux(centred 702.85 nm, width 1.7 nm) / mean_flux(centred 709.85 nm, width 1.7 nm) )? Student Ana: 0.019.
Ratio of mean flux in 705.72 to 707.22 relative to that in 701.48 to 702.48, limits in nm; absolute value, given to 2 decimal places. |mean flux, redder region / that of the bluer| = 1.05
